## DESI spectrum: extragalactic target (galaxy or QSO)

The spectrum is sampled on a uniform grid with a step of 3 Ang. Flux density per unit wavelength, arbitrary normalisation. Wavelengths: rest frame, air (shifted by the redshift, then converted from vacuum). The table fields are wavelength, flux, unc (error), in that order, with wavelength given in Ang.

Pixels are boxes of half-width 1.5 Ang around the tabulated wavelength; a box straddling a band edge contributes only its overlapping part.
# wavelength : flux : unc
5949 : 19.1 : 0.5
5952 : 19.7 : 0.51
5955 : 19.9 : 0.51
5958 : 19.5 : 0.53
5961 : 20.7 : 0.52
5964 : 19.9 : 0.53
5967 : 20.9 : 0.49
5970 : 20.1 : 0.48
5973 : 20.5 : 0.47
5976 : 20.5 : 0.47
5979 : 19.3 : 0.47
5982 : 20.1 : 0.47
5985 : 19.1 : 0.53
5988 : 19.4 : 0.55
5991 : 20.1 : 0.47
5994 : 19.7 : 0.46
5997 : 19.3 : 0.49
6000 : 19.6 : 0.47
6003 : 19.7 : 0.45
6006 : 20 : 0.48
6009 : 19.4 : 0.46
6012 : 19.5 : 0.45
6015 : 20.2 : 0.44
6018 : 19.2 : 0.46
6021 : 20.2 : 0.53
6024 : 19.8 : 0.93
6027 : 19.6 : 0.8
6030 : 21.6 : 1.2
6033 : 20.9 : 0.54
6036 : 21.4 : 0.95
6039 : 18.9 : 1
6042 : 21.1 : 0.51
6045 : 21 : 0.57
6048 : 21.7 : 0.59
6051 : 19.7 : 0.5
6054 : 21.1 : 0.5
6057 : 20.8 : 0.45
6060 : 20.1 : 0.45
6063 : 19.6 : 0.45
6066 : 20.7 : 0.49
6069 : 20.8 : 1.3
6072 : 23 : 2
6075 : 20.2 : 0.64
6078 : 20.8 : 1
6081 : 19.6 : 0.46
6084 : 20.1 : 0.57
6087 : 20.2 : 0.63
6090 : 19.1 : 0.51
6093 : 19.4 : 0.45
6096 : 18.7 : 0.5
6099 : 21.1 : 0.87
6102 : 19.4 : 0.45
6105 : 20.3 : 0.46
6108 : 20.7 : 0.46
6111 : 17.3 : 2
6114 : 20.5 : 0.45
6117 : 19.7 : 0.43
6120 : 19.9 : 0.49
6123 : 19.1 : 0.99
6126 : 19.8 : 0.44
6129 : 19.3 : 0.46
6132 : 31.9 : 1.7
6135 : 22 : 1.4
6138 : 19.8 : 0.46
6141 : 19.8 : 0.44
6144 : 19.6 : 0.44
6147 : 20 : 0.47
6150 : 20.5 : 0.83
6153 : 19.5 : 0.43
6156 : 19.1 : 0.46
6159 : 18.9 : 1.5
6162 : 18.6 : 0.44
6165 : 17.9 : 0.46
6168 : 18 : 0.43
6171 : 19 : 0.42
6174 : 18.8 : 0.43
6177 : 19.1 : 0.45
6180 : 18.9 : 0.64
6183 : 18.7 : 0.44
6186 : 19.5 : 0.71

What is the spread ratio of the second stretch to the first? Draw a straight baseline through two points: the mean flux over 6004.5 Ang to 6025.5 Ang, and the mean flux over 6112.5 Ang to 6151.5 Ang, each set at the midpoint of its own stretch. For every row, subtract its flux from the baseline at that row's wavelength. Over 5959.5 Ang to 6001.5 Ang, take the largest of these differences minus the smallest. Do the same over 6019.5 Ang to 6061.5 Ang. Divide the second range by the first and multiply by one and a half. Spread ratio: 2.1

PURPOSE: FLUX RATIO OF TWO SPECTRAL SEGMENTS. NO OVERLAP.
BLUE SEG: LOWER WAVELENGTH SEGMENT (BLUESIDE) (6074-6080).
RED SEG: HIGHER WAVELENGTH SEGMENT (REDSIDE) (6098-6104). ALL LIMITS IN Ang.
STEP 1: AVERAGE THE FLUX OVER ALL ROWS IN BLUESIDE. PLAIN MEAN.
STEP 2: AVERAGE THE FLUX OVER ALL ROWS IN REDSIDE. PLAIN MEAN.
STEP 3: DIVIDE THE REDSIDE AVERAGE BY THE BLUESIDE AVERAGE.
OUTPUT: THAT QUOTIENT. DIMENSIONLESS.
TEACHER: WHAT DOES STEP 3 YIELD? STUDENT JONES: 0.99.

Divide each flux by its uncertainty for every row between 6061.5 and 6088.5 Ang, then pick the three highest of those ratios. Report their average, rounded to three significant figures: 42.8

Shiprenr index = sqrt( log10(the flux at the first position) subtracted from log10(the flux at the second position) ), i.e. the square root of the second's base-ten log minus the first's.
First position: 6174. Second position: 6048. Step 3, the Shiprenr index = 0.25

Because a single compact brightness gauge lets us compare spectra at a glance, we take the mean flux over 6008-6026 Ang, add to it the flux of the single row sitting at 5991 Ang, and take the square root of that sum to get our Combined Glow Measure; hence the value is 6.31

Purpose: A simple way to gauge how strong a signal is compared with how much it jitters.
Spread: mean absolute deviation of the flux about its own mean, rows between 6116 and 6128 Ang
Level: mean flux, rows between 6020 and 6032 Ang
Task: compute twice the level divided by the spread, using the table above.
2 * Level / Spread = 155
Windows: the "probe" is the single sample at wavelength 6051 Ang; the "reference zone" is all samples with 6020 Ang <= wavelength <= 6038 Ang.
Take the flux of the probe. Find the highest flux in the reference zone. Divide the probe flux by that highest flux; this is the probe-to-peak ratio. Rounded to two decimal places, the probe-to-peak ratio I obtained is 0.91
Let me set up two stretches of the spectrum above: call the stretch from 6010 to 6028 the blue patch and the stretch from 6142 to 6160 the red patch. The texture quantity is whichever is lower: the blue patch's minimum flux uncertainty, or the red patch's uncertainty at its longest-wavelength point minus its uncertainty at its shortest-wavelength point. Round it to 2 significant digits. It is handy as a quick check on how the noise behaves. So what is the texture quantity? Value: 0.44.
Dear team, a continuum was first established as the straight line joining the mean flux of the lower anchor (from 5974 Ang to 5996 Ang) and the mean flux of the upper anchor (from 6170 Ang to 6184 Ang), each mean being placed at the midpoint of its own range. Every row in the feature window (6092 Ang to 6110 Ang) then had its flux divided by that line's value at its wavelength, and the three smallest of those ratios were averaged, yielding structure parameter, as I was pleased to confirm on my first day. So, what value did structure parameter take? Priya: 1.00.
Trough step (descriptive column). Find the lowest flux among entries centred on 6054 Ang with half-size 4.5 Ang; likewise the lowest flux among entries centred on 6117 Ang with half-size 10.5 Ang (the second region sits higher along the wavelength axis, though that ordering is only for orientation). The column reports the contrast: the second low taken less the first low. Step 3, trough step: -2.4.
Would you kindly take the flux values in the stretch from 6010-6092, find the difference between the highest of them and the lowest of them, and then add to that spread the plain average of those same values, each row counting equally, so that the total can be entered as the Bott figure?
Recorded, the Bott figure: 24.5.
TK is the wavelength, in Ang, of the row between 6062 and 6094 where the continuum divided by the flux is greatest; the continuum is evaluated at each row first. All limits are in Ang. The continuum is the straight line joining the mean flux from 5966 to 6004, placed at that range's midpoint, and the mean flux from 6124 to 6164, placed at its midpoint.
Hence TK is 6090 Ang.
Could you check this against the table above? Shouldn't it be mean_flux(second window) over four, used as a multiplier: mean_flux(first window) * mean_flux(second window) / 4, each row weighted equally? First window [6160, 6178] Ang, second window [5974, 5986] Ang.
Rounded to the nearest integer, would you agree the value 92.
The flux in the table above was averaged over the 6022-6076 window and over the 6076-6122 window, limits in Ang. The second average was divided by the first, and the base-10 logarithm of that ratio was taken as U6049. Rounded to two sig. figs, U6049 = -0.019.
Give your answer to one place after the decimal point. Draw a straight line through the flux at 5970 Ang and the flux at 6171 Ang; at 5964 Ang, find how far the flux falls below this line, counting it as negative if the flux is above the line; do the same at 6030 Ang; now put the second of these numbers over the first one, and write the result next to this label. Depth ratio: -7.9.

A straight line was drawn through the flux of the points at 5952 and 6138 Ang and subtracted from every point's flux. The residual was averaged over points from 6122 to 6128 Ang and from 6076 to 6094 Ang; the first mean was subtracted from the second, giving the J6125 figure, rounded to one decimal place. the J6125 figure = 0.4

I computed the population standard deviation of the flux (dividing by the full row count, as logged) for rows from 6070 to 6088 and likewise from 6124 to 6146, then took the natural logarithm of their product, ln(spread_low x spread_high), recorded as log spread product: 1.5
